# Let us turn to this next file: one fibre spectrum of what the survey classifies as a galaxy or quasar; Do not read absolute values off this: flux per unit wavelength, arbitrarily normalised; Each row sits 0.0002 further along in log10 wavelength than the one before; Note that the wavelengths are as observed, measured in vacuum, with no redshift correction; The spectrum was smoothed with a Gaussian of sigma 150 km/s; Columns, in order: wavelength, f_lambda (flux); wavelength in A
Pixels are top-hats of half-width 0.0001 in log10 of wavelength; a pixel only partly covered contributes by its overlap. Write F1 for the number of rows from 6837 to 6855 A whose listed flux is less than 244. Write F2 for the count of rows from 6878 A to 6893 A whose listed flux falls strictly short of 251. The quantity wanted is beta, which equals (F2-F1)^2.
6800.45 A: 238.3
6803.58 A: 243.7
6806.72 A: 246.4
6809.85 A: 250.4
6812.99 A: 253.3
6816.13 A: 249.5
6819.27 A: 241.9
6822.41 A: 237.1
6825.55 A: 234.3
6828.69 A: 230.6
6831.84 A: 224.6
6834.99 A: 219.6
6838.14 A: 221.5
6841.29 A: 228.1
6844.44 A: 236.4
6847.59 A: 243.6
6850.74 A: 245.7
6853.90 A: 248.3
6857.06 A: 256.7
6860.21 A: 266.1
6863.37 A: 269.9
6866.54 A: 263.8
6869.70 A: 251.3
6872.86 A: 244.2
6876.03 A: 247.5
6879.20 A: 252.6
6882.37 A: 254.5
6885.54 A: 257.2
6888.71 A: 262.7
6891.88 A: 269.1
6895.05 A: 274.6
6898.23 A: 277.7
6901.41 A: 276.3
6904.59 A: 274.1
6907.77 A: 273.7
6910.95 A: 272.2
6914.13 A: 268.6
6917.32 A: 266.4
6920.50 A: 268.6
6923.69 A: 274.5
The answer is 16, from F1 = 4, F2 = 0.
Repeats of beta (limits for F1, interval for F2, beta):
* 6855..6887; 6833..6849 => 25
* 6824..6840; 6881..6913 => 25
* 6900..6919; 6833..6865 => 49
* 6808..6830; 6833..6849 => 1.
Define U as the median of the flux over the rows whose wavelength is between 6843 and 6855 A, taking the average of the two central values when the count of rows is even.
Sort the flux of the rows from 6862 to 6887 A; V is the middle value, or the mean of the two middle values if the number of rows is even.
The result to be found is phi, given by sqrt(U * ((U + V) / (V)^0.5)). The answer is 87.5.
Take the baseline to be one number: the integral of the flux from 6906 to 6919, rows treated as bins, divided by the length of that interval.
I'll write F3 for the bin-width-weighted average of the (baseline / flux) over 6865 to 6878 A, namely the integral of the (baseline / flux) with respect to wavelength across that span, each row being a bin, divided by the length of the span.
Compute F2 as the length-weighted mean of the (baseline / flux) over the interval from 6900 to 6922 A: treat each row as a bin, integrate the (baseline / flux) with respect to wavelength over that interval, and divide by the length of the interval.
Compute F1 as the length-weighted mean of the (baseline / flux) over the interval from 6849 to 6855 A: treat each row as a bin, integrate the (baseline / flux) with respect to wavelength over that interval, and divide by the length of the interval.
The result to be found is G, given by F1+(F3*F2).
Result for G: 2.17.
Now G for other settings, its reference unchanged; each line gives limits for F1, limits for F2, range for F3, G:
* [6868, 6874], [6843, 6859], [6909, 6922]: 2.19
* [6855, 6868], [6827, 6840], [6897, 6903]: 2.20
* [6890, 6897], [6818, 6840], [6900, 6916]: 2.16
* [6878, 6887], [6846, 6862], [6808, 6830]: 2.26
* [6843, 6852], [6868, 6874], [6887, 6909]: 2.20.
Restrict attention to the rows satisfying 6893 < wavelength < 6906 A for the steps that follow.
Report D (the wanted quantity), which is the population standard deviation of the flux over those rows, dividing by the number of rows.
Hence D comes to 1.4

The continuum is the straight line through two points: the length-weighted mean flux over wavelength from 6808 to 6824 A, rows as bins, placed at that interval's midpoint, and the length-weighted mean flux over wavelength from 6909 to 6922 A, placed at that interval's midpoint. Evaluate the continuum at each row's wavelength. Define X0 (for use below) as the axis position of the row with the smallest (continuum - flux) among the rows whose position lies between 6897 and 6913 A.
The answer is 6898.23 A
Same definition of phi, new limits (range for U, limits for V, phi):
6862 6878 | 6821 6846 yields 89.3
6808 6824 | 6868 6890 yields 88.8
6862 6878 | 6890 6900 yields 89.3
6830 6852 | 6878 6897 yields 83.1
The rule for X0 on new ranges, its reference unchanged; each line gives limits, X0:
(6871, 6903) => 6898.23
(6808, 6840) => 6812.99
